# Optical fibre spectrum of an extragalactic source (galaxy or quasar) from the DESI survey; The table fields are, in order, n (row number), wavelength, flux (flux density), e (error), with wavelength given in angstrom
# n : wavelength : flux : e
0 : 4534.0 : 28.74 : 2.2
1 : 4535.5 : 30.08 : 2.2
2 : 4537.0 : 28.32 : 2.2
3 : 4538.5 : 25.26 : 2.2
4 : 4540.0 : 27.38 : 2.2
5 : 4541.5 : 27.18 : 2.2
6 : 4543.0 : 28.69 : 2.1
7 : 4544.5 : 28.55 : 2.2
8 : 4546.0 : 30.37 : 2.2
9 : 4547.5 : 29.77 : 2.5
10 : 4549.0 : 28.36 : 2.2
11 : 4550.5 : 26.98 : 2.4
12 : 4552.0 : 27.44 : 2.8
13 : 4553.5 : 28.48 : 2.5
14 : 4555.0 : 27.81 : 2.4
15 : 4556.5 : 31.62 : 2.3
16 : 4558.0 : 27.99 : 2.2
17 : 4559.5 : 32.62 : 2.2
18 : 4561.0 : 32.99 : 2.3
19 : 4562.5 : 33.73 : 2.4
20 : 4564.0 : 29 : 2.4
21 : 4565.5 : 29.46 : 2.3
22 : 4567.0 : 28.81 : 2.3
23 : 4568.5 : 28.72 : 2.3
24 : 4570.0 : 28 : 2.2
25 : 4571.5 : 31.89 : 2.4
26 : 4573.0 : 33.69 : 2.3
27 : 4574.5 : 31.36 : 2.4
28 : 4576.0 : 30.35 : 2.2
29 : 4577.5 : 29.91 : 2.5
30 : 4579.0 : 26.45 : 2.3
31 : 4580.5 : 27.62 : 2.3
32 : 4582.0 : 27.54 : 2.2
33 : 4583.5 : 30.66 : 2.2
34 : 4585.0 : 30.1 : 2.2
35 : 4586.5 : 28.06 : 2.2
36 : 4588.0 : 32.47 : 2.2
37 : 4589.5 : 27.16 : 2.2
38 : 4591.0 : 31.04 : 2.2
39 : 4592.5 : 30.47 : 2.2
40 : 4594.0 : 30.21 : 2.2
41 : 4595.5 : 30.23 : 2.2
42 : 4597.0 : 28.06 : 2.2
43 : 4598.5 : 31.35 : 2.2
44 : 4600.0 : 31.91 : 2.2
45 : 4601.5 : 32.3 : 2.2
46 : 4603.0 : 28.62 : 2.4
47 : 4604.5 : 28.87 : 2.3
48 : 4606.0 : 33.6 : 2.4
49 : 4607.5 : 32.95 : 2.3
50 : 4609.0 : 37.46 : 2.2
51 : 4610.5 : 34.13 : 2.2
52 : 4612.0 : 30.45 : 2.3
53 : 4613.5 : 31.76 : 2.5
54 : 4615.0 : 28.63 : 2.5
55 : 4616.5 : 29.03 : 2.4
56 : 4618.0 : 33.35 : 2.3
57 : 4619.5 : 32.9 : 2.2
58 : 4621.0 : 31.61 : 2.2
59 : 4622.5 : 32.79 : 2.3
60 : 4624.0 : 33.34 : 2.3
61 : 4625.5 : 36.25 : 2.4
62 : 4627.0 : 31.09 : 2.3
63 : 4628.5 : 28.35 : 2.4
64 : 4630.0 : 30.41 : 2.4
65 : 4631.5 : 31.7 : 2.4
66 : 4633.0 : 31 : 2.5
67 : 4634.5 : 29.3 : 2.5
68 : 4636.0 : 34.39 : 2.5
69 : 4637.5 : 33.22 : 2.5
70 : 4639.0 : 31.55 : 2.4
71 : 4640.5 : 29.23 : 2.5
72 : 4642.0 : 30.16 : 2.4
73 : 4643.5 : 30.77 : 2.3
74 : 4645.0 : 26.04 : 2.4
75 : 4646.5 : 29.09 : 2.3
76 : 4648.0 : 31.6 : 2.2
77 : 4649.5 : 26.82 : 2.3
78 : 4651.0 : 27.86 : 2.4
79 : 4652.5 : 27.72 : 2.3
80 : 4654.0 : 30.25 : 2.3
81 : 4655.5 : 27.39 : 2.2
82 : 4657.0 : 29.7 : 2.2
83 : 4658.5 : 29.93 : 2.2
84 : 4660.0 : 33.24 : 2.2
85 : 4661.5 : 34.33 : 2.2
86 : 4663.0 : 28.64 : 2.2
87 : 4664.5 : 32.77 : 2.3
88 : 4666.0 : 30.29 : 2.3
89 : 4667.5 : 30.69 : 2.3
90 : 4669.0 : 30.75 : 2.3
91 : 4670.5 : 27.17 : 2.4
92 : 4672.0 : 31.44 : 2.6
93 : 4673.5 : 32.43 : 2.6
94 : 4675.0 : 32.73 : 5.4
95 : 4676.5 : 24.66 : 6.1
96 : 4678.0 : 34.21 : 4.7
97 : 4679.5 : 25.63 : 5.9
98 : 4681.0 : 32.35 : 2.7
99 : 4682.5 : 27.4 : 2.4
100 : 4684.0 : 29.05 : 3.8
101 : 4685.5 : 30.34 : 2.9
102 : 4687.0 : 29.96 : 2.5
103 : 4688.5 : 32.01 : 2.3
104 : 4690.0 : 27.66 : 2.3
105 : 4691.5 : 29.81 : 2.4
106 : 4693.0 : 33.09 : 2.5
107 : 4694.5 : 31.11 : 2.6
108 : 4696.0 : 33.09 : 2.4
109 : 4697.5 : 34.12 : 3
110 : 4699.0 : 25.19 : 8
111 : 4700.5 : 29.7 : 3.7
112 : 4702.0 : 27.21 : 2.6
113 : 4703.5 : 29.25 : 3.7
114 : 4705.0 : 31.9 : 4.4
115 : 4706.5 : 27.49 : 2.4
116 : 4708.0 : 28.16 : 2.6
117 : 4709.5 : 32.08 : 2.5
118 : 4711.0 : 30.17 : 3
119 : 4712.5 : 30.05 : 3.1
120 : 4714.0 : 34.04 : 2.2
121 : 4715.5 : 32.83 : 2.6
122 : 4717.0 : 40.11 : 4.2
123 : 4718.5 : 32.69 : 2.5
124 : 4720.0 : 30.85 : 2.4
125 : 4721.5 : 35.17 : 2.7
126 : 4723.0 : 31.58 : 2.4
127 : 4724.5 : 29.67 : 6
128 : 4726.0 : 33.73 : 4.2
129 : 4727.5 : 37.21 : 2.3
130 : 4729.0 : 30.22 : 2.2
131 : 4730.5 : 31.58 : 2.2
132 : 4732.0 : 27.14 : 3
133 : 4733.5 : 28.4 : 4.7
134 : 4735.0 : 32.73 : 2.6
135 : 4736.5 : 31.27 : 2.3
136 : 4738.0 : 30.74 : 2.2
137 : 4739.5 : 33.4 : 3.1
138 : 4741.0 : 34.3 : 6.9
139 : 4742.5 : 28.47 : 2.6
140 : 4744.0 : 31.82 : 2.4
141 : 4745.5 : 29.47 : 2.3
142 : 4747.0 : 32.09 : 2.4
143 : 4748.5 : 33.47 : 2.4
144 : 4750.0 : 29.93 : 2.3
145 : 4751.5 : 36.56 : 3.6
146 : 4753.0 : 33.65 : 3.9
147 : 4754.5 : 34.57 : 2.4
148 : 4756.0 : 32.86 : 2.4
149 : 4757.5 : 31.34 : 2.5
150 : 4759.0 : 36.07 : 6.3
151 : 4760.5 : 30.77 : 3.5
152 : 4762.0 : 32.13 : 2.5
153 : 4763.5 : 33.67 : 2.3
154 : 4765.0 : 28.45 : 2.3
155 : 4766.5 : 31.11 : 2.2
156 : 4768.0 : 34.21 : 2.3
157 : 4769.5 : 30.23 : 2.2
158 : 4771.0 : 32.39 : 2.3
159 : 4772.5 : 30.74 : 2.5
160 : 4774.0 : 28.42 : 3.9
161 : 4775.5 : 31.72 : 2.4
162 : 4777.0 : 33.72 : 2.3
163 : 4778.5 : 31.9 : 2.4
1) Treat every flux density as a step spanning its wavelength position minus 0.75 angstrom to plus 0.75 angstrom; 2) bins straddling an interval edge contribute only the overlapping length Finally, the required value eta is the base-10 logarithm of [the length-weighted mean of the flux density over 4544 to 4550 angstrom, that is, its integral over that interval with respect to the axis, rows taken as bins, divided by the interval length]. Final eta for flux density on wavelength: 1.47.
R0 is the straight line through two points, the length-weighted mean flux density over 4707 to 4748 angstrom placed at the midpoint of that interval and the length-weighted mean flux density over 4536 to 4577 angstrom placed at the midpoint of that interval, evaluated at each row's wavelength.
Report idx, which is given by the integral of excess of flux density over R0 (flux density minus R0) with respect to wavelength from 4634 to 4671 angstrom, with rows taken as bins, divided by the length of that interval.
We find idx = -0.6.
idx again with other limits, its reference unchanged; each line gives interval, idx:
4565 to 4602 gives 0.1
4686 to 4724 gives -0.4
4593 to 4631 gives 1.4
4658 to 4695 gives -0.7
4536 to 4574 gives -0.1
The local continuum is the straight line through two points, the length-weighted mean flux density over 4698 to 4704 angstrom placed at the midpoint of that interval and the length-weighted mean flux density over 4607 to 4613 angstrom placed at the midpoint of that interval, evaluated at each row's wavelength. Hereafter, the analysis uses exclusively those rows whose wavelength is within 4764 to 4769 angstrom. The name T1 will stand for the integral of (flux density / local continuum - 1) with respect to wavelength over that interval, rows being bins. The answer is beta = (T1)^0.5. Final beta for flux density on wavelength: 1.24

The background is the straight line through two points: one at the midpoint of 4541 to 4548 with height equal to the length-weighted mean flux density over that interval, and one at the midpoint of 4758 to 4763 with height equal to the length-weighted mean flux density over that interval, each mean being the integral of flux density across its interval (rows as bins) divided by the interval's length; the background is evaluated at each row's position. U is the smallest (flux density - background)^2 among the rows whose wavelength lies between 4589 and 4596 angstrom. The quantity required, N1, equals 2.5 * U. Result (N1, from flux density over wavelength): 0.3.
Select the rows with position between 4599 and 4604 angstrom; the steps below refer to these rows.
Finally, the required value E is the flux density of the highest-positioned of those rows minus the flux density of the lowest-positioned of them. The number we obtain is -3.3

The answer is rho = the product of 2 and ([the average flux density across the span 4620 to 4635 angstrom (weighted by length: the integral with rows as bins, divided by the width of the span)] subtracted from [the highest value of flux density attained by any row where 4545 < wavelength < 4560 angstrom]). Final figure 2.0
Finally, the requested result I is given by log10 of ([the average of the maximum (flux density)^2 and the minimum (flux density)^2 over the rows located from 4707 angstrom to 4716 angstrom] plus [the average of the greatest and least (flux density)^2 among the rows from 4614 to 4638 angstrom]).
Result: 3.31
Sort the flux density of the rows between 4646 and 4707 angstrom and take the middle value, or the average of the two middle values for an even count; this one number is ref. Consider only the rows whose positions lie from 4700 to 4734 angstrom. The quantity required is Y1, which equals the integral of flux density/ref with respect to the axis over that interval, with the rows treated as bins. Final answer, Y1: 36 angstrom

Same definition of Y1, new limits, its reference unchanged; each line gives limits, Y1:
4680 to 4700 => 20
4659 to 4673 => 15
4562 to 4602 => 40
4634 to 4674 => 40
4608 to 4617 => 10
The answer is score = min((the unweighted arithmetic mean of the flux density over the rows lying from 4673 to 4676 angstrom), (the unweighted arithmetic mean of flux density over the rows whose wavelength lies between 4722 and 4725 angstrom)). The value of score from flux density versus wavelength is 30.6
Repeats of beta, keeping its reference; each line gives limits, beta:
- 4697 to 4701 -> 0.42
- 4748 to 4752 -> 1.14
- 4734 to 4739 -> 1.05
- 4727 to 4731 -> 1.00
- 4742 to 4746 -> 0.86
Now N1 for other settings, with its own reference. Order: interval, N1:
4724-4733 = 1.6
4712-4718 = 1.3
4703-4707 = 0.0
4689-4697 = 0.9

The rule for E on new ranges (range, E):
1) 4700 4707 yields -2.2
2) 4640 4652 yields -1.4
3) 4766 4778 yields 2.6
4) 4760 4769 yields 3.4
